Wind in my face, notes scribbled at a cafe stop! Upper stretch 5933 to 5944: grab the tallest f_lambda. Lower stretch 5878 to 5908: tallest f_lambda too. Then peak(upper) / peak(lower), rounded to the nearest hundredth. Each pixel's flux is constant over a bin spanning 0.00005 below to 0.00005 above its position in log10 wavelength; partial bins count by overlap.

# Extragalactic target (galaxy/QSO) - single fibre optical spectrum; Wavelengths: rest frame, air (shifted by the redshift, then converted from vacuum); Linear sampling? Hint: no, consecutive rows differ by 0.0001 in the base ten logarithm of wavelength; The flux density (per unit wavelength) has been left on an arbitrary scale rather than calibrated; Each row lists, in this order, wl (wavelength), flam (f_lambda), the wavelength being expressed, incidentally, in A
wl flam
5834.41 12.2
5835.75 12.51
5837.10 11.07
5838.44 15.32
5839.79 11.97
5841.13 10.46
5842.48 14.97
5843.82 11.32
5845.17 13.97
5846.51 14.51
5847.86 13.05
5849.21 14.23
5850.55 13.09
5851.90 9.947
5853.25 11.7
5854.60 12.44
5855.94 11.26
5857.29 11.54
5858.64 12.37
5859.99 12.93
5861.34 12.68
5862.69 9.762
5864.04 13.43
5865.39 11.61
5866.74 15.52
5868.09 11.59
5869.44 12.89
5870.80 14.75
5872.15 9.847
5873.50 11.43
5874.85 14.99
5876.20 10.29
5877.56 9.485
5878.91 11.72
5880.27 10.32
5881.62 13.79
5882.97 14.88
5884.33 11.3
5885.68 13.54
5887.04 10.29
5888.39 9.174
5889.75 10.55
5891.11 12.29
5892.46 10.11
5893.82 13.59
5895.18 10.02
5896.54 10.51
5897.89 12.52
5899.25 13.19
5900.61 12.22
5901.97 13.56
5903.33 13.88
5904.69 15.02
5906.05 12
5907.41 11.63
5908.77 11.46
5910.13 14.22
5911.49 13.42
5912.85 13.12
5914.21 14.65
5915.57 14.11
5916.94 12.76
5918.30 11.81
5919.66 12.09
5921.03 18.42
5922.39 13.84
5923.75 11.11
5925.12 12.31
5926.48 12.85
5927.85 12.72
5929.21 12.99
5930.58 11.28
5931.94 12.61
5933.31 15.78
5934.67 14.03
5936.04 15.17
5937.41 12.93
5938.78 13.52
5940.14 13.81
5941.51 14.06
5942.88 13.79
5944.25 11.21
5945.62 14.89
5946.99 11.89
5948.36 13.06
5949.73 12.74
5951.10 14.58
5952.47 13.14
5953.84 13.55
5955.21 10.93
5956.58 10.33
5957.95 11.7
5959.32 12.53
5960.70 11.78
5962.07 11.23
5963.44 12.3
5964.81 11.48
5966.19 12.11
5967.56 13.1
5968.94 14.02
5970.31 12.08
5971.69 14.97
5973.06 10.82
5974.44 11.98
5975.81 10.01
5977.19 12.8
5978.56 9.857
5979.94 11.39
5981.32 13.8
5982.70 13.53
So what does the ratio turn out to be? 1.05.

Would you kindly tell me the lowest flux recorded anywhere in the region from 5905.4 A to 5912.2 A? 11.46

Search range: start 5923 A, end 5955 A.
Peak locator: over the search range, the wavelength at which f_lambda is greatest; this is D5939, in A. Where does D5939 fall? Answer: 5933.31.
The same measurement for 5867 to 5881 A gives 5874.85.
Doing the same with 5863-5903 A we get 5866.74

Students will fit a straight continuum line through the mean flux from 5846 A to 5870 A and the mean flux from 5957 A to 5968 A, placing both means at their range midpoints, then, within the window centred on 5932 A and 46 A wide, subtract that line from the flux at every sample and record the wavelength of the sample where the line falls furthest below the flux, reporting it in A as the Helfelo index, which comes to 5921.03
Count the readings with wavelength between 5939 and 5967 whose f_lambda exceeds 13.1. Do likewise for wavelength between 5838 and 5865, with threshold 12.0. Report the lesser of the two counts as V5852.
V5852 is 7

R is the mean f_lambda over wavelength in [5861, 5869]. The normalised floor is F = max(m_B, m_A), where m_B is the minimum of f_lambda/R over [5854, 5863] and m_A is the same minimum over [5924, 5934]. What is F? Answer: 0.907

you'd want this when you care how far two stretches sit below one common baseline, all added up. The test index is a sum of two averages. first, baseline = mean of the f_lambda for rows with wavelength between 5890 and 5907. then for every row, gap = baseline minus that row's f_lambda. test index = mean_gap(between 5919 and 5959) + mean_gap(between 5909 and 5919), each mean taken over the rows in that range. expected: -1.8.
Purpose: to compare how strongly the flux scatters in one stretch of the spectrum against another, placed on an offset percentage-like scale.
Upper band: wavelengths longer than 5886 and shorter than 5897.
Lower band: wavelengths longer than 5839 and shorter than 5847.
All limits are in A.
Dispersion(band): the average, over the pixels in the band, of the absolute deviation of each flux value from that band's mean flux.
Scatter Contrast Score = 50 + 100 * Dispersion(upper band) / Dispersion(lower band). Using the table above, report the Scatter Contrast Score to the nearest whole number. 116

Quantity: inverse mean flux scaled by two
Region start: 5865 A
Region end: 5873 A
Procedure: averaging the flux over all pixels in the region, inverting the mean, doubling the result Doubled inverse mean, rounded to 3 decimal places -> 0.157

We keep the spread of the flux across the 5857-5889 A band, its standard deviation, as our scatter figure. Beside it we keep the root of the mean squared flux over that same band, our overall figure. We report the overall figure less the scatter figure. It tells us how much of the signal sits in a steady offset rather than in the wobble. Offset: 10.4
